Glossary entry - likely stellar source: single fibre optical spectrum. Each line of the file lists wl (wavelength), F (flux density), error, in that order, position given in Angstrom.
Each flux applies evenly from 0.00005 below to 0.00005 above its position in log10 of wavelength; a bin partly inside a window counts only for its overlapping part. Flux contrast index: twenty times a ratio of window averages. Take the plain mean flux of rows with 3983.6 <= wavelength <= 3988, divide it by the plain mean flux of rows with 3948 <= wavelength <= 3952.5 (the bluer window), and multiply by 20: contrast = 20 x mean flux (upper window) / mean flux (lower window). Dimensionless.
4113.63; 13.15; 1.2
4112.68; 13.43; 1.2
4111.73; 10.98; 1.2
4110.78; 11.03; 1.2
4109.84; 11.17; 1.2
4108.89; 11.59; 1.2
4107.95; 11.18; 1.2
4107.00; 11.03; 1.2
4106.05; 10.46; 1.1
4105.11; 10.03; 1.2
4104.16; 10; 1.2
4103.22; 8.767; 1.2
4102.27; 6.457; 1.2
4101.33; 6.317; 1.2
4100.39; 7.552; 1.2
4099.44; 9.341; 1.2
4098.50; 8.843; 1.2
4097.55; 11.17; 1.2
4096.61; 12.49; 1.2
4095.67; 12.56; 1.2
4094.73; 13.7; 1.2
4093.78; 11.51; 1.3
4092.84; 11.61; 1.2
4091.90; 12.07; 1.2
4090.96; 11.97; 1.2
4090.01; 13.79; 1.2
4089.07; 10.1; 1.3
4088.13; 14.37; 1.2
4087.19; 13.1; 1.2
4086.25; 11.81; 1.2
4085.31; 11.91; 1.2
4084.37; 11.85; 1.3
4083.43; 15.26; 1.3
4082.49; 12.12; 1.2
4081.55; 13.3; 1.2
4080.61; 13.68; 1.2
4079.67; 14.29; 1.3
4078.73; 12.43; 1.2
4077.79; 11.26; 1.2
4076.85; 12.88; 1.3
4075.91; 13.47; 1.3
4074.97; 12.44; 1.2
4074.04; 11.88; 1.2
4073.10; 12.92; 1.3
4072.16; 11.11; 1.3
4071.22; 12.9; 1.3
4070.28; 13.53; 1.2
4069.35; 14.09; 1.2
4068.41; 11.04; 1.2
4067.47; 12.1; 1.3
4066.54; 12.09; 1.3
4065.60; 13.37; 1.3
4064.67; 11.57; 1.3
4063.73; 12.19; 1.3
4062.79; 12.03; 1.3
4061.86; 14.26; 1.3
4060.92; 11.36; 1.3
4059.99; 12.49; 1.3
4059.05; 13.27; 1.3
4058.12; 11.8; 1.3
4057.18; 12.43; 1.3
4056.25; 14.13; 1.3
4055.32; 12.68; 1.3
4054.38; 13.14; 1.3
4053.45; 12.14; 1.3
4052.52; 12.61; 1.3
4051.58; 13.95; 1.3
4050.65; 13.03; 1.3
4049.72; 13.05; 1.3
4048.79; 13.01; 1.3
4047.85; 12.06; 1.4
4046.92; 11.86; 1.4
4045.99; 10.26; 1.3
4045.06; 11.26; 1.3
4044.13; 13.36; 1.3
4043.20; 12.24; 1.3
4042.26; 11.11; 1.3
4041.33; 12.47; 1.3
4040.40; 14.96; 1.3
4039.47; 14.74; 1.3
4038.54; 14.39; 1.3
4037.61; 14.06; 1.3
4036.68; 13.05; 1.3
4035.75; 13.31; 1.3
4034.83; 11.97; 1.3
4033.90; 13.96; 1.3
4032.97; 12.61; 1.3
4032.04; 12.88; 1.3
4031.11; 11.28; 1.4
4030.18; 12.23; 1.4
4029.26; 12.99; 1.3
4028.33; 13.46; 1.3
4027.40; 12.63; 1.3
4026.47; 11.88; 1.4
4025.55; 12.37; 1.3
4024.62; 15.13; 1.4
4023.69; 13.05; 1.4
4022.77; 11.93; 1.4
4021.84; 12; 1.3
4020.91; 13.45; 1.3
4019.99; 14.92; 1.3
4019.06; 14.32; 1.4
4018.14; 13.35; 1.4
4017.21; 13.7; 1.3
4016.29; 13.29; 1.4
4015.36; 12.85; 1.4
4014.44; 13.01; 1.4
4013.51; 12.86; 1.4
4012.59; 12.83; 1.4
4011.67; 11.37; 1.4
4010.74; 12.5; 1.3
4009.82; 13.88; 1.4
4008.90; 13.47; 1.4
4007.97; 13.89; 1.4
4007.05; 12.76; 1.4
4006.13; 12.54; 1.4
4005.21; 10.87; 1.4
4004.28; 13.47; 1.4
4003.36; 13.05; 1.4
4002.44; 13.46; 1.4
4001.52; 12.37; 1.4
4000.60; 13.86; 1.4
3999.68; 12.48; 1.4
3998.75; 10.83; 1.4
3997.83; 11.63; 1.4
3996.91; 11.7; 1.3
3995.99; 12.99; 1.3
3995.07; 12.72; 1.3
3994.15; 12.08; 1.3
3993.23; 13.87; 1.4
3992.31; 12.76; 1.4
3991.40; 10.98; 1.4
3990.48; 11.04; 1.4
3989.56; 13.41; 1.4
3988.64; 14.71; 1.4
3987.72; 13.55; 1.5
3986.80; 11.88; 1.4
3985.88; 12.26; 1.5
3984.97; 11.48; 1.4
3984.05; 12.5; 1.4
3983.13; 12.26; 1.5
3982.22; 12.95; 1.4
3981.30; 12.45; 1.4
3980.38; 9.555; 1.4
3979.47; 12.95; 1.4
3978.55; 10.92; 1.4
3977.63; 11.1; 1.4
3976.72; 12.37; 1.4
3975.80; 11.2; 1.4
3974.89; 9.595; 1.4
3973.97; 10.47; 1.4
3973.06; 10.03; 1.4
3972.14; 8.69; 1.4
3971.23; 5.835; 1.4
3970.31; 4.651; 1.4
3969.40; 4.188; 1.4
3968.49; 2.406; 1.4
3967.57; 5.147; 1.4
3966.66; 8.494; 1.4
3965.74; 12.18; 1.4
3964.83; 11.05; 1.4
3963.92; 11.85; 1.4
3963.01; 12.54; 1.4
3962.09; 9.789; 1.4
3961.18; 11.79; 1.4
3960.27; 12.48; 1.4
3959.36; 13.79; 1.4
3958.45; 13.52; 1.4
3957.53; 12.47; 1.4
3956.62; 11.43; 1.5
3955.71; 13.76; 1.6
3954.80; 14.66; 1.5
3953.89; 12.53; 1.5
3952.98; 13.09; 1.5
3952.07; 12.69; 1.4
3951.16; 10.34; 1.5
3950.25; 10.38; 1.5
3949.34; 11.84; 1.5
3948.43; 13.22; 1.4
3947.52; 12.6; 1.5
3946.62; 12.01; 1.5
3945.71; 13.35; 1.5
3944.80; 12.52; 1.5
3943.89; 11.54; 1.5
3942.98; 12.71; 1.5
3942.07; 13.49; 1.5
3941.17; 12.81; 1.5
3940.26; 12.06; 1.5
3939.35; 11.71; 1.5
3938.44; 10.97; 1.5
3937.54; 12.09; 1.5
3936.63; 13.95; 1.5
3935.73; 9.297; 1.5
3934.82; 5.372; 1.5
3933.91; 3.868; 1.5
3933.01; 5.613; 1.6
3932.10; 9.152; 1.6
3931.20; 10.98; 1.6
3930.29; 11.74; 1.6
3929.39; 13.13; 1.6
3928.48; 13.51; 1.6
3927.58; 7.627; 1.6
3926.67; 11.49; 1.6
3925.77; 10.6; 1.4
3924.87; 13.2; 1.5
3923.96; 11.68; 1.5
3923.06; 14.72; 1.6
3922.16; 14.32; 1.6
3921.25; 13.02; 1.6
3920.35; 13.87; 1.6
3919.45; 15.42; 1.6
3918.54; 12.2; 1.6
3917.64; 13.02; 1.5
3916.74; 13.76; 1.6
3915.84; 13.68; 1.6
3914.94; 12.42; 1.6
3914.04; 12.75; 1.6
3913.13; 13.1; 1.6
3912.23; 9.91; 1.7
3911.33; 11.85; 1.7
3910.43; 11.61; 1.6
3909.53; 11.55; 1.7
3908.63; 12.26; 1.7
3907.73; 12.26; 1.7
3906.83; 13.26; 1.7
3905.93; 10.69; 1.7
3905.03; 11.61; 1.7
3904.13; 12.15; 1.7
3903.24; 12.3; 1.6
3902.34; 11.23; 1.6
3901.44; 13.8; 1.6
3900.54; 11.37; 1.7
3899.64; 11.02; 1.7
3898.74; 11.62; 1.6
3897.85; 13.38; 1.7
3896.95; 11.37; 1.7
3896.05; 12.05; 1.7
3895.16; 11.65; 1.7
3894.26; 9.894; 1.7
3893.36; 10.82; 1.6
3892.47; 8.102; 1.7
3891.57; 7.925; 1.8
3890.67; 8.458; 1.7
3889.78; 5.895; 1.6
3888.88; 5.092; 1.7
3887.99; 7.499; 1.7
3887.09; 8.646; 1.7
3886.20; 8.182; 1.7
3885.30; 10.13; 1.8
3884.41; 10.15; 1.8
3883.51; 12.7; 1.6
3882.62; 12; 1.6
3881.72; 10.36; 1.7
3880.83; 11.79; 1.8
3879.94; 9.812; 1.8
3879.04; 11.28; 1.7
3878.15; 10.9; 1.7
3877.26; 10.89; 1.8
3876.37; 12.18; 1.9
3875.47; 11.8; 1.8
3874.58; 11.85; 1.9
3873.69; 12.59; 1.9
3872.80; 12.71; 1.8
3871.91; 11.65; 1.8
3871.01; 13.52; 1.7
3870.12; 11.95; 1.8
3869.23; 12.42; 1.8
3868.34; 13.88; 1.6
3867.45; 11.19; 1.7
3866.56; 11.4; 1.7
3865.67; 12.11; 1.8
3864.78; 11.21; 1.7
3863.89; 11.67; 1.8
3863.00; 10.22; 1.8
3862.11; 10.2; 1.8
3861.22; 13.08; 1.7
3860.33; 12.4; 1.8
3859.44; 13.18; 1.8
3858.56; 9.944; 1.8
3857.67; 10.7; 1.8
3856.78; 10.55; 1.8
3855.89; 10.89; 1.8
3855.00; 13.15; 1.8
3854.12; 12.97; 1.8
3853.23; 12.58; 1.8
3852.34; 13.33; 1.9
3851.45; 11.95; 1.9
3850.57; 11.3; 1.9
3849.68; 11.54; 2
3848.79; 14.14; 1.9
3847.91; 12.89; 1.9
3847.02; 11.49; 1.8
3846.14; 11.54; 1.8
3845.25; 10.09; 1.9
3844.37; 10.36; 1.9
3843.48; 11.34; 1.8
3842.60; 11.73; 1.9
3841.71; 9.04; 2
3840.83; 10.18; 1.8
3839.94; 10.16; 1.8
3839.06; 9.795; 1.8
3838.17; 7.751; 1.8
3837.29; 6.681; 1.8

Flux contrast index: 21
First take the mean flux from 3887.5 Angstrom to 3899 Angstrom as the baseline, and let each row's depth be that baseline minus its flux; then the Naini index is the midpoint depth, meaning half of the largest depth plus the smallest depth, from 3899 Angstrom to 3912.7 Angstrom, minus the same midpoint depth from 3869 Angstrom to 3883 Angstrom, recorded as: 0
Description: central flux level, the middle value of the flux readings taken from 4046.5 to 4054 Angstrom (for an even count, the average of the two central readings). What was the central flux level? 12.8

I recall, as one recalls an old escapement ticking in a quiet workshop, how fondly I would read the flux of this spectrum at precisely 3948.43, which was 13.22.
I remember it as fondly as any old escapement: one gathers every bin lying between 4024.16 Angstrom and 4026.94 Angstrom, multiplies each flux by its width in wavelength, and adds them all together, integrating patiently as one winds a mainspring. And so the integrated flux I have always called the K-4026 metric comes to 36.5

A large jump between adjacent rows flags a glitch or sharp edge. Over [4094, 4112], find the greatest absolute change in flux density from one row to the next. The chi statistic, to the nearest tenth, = 2.3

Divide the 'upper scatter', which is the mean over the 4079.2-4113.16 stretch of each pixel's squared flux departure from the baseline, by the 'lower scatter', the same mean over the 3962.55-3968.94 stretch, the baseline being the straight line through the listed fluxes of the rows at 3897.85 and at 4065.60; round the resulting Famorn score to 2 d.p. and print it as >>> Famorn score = 0.26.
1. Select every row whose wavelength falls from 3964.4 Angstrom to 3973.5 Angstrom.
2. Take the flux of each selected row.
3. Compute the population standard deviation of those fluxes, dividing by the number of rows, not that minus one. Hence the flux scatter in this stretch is 3.1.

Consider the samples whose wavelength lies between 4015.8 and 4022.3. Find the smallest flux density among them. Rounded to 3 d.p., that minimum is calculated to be 12.000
